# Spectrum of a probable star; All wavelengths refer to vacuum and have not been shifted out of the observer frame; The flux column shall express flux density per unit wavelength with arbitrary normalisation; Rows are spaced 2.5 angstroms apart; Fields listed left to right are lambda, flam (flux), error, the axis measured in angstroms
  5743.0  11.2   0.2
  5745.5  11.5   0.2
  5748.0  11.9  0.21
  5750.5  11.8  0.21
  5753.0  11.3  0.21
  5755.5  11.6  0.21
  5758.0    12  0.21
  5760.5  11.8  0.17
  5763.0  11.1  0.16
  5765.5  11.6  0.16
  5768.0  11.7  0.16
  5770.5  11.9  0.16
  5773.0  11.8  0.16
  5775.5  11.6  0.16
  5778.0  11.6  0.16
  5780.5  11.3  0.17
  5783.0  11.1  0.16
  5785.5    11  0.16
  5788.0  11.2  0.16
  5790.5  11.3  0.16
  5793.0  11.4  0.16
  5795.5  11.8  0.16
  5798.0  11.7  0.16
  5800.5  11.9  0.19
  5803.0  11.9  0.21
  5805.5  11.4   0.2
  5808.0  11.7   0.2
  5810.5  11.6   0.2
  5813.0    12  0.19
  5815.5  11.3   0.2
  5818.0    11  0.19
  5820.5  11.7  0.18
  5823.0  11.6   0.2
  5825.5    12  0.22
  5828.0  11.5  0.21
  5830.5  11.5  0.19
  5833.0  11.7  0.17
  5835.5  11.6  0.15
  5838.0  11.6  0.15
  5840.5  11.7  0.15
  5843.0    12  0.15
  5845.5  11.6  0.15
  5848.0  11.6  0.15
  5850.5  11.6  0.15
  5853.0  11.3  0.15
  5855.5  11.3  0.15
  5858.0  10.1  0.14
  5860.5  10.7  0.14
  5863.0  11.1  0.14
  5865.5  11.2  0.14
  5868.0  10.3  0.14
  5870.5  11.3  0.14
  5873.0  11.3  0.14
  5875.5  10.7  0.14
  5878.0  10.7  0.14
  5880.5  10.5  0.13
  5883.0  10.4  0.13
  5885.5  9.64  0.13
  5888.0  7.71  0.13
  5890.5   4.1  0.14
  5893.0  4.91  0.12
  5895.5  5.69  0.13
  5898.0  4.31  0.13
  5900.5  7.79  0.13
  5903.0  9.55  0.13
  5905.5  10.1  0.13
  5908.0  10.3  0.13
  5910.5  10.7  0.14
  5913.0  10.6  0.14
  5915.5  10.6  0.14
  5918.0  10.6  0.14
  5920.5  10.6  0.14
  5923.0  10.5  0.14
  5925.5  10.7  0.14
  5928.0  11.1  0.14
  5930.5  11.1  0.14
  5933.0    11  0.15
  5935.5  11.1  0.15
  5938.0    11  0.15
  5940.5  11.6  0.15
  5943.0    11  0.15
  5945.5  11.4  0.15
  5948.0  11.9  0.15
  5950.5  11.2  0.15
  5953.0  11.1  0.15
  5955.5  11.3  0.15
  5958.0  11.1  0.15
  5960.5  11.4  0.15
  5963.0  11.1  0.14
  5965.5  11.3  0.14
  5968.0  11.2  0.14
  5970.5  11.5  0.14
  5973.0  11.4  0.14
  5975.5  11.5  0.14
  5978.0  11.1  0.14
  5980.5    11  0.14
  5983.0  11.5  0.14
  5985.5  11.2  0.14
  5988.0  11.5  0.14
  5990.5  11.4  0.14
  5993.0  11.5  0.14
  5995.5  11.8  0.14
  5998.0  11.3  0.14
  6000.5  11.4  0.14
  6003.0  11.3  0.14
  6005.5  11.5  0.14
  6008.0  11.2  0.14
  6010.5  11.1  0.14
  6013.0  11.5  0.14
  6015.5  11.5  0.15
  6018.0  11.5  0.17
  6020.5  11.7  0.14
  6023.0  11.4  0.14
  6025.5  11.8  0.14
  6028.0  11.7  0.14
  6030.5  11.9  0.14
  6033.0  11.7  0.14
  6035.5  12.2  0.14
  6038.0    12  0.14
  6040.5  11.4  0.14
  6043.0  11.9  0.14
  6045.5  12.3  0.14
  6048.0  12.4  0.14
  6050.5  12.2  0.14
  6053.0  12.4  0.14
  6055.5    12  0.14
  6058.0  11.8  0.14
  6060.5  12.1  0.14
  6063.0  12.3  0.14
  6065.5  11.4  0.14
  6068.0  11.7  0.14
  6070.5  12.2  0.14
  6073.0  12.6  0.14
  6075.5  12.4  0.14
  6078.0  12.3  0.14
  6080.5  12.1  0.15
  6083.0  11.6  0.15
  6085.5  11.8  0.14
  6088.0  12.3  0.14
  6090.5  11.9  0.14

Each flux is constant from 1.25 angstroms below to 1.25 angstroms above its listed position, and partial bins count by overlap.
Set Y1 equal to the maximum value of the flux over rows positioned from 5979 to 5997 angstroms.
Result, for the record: 11.8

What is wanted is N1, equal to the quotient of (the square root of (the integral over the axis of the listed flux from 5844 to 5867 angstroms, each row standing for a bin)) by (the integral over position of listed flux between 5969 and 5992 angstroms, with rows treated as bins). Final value 0.0614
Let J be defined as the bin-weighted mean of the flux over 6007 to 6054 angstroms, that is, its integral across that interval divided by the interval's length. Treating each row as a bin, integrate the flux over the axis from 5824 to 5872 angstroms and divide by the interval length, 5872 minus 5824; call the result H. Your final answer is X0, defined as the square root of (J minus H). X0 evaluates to 0.65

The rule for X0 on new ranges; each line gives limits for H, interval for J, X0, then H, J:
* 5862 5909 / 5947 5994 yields 1.52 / 9.0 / 11.3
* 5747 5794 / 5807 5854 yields 0.29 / 11.5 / 11.6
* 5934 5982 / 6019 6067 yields 0.81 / 11.3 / 11.9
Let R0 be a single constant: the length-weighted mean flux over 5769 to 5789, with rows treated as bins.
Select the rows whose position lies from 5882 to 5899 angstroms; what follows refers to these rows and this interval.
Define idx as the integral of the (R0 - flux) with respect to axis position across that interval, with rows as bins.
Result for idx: 81.3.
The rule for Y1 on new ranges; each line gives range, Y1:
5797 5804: 11.9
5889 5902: 7.79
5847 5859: 11.6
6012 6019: 11.5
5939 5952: 11.9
